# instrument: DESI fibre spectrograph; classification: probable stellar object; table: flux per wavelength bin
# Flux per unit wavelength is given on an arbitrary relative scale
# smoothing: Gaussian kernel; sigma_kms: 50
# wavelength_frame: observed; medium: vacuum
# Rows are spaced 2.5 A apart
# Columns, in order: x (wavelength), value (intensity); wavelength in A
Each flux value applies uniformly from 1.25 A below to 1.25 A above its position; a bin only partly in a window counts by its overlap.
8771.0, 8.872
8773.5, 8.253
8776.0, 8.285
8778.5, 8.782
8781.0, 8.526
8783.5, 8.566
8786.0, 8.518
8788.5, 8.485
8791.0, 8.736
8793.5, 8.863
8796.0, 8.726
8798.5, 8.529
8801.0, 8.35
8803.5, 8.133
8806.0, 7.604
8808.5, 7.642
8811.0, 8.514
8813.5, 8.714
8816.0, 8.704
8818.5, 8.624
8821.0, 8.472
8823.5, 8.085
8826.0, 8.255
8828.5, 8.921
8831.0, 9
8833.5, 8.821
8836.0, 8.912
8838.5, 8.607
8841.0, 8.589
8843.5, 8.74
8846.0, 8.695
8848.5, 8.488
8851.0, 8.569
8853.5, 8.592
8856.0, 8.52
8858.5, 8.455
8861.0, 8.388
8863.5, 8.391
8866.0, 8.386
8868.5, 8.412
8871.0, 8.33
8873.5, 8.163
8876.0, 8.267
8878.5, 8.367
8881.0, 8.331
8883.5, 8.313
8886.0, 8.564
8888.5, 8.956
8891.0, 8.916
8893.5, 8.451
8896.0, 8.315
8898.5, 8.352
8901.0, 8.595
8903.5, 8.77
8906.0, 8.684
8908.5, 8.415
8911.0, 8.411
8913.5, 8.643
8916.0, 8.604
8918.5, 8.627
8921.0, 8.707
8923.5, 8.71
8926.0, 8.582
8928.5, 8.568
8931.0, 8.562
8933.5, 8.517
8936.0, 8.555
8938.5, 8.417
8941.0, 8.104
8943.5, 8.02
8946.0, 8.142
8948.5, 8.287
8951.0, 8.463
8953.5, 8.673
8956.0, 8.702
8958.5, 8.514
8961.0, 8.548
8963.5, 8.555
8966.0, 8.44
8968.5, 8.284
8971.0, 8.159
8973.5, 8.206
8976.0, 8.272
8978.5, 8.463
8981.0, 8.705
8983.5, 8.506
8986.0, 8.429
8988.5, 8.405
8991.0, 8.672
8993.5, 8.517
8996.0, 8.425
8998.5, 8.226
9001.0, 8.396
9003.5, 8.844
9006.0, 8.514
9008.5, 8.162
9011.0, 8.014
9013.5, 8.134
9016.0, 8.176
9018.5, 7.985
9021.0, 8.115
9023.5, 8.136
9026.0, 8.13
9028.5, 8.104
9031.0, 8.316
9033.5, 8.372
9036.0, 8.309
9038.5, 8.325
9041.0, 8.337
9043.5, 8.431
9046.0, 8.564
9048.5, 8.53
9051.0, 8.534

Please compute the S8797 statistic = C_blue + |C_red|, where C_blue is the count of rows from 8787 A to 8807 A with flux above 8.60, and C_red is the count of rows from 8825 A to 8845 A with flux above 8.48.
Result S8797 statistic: 10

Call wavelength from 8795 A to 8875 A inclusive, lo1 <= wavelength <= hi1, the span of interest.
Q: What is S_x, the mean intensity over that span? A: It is 8.48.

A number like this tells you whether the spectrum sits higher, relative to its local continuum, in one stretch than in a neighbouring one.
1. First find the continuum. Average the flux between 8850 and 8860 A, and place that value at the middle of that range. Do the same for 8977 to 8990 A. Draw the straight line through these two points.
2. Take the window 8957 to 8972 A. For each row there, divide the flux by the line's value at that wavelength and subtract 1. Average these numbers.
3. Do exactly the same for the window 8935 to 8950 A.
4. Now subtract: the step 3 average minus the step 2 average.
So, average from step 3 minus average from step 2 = -0.02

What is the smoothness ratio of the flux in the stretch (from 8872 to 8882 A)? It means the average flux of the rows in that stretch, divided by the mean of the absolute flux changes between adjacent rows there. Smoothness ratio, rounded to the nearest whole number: 104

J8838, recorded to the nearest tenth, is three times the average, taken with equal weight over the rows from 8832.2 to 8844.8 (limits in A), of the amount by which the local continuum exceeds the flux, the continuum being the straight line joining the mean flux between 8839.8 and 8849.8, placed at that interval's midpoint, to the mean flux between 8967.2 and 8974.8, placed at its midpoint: -0.3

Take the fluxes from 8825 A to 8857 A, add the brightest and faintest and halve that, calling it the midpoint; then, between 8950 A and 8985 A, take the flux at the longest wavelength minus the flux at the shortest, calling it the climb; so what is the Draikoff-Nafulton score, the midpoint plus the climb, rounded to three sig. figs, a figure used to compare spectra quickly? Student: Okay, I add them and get 8.67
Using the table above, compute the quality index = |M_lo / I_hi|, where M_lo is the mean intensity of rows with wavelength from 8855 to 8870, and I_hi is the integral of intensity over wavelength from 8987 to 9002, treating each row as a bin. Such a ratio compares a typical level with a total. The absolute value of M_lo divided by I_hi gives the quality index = 0.0665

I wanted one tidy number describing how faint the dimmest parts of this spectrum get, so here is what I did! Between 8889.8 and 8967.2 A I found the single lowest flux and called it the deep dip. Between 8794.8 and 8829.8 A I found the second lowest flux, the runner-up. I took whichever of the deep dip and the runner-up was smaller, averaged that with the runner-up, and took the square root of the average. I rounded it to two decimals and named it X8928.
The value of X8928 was 2.76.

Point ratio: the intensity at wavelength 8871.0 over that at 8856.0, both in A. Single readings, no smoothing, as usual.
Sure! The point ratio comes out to 0.978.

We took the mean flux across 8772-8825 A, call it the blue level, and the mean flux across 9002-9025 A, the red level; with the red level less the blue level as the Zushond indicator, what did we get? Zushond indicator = -0.20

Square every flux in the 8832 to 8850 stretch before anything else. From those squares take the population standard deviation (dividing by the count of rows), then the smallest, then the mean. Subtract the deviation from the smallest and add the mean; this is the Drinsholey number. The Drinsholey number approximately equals 145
